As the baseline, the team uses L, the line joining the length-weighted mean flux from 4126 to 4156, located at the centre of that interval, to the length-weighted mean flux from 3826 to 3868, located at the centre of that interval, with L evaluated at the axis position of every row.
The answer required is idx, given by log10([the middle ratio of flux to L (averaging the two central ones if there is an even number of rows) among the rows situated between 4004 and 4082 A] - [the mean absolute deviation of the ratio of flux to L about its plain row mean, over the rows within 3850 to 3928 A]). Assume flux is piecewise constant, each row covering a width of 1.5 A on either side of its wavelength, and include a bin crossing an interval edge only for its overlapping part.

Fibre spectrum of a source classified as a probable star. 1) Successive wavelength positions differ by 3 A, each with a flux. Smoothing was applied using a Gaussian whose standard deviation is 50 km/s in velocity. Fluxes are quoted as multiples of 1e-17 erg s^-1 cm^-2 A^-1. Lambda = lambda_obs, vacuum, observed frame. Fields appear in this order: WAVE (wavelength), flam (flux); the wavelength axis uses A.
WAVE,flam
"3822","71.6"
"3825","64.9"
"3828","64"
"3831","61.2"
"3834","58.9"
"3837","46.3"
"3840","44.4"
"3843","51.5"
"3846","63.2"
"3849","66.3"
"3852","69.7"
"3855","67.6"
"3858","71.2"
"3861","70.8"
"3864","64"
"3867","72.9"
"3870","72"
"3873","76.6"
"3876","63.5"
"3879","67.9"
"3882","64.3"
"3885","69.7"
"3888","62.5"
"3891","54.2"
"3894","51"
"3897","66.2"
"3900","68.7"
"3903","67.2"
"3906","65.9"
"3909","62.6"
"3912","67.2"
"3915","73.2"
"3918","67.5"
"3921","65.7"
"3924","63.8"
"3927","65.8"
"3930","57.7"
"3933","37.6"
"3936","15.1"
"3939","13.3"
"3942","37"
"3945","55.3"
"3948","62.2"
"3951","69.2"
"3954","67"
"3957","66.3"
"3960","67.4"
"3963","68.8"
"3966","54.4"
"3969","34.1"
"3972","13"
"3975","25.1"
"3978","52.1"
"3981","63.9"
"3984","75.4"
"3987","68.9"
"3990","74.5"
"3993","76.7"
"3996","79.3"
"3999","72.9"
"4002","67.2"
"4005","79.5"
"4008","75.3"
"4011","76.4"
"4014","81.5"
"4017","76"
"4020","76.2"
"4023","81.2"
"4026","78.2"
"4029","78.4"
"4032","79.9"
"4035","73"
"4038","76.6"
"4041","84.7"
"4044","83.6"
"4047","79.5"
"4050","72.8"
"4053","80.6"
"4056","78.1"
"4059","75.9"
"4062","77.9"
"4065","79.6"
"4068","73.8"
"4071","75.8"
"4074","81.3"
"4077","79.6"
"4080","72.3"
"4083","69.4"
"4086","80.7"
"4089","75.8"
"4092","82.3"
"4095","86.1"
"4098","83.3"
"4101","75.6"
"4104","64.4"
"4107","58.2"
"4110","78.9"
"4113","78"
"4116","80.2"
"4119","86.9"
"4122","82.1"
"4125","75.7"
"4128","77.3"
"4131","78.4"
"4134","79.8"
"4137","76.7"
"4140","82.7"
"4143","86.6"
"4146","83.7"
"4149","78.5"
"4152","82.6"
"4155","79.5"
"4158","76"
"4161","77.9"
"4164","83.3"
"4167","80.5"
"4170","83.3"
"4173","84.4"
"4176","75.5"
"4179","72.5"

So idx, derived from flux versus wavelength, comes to -0.010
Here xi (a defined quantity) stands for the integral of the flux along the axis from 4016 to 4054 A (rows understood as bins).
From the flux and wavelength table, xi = 2984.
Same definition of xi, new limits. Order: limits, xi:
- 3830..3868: 2357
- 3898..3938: 2374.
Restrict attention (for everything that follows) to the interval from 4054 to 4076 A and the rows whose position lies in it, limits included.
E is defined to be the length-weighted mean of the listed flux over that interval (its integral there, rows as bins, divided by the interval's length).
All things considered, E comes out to 78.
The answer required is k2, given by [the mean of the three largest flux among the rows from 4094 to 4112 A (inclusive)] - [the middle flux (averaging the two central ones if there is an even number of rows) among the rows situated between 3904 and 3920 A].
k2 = 16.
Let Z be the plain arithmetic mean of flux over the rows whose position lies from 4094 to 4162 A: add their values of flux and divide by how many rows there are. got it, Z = 78.7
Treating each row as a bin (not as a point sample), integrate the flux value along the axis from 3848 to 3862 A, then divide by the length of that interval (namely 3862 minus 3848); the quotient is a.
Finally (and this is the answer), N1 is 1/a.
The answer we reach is 0.0145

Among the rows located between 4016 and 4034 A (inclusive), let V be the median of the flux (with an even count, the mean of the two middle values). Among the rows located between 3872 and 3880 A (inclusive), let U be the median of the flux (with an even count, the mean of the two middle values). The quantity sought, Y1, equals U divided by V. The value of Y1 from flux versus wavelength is 0.87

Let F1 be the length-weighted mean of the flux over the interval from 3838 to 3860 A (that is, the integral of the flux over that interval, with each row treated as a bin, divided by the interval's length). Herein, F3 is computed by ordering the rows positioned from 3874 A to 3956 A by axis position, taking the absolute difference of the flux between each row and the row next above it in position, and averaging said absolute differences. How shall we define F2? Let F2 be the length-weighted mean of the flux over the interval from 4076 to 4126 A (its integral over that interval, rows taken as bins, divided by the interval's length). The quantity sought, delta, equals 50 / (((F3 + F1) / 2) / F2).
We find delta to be 111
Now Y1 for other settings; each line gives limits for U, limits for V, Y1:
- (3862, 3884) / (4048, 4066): 0.87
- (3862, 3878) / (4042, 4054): 0.90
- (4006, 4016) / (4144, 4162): 0.97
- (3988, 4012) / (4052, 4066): 0.97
